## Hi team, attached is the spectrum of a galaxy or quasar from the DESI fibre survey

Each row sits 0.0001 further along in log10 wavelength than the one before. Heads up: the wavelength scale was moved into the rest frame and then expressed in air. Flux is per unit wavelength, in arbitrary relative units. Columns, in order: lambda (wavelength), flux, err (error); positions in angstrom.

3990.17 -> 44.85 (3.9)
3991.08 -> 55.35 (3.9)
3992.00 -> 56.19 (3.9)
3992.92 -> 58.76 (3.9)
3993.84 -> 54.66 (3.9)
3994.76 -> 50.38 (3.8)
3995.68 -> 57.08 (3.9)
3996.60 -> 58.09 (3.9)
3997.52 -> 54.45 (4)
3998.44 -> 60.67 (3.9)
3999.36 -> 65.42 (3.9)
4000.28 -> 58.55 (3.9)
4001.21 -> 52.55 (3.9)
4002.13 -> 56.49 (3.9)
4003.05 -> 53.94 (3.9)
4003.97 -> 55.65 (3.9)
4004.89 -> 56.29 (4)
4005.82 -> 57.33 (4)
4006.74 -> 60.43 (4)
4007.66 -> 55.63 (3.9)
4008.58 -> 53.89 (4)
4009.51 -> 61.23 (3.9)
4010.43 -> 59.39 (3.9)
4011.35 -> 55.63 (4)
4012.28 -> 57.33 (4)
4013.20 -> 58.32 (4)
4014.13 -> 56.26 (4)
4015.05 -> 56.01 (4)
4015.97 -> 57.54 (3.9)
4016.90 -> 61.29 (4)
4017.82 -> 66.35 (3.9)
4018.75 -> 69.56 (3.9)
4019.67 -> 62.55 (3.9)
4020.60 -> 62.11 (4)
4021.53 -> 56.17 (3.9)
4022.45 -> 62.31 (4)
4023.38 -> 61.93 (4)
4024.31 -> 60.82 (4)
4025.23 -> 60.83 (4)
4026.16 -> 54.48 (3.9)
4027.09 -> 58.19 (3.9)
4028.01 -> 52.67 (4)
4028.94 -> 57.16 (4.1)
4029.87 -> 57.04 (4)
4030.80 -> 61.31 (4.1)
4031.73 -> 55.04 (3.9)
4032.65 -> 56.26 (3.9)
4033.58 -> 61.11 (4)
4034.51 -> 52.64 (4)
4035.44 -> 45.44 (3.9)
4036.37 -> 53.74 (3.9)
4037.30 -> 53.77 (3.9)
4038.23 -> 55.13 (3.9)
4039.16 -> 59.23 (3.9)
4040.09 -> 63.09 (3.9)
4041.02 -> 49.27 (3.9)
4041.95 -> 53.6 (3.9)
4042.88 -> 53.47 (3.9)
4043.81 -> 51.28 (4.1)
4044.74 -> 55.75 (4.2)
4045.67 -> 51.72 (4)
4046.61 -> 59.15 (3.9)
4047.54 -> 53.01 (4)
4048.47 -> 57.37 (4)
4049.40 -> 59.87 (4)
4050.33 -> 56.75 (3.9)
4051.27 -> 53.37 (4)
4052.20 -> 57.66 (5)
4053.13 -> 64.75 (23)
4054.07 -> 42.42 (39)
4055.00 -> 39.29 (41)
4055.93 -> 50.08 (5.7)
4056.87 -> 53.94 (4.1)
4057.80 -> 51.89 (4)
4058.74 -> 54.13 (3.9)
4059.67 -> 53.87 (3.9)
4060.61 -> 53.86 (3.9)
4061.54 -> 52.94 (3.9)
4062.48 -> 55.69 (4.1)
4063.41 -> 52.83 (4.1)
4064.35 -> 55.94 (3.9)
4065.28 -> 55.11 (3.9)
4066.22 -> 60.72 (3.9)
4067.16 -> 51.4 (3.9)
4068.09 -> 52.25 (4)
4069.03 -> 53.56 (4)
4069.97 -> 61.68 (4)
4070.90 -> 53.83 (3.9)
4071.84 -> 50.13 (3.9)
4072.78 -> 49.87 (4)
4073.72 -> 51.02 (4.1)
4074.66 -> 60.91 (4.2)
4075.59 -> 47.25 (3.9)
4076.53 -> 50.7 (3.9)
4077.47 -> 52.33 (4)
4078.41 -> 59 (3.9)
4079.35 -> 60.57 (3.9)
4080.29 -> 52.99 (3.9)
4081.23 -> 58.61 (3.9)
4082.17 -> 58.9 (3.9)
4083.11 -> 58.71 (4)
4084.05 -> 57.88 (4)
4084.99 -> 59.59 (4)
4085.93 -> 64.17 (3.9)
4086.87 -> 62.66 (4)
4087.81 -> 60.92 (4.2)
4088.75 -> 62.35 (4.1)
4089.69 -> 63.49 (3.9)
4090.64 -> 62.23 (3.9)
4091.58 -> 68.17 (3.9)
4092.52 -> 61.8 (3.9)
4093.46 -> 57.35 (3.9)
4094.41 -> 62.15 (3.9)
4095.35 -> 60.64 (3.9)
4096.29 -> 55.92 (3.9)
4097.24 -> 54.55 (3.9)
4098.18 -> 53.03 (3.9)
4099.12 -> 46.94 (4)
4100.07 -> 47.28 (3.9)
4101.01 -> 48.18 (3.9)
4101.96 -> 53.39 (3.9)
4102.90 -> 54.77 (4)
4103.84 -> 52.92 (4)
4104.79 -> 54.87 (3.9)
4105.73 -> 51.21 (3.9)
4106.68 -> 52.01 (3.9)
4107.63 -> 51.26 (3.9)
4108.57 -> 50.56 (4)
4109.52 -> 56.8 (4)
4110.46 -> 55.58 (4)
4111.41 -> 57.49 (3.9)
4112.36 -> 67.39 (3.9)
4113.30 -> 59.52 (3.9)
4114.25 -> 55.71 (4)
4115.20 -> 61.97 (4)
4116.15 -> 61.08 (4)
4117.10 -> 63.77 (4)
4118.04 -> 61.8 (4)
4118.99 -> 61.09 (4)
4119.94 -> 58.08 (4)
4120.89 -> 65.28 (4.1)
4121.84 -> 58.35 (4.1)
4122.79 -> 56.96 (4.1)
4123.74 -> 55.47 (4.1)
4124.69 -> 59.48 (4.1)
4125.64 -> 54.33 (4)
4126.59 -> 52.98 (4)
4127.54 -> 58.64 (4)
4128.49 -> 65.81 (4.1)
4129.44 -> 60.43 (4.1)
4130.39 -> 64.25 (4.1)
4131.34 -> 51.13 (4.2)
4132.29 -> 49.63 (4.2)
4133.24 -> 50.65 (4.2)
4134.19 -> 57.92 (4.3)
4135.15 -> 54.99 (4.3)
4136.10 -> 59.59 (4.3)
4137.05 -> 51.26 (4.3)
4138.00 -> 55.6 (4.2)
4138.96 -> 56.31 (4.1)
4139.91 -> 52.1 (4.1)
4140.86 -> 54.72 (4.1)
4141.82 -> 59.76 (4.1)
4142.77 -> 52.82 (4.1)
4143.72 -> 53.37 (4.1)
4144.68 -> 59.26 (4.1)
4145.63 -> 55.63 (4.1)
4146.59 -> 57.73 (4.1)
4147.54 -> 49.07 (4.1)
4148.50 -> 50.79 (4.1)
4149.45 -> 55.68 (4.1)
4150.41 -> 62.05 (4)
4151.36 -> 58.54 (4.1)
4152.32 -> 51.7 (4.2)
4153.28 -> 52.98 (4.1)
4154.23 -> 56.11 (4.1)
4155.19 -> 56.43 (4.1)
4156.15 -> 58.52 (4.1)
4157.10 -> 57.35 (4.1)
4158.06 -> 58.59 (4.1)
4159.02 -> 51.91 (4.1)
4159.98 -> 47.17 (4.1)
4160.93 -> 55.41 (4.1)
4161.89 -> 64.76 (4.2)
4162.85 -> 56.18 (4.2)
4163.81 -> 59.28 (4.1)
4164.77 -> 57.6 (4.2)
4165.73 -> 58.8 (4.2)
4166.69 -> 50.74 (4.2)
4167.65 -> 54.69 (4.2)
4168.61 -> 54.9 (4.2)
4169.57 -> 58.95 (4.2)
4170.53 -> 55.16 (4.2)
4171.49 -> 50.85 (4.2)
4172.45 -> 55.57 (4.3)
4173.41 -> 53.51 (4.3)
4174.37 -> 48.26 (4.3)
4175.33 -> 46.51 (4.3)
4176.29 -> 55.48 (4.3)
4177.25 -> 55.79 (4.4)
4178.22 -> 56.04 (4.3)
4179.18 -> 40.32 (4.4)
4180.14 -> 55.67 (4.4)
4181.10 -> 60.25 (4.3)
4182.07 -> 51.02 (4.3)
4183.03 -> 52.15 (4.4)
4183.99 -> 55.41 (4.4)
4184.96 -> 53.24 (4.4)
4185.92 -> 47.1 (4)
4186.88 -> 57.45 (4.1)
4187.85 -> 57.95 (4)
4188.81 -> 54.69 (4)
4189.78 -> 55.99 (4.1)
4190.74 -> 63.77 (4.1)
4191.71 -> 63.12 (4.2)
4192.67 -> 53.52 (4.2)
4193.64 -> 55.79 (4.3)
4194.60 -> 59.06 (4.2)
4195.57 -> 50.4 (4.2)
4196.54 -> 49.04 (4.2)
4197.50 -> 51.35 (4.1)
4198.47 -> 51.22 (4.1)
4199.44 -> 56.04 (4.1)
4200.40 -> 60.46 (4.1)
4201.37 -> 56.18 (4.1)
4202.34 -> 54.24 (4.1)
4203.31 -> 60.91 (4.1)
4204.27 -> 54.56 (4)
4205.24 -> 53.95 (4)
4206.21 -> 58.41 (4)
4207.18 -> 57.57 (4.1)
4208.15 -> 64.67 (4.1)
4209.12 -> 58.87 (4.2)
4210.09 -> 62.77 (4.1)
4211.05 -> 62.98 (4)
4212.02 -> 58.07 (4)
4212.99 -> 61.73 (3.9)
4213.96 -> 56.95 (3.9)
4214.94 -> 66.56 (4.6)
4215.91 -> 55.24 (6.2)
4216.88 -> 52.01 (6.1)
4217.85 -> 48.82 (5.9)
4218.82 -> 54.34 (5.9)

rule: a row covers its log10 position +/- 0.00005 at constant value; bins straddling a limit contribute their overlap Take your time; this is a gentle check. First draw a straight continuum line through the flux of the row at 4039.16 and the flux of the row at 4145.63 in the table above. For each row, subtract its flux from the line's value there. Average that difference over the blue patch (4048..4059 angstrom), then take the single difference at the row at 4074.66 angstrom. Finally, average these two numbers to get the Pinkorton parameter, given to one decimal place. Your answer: 1.2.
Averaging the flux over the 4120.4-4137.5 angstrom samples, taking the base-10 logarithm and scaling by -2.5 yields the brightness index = -4.39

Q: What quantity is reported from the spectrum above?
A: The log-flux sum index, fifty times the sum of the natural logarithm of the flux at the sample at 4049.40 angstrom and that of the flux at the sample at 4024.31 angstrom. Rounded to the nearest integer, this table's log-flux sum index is 410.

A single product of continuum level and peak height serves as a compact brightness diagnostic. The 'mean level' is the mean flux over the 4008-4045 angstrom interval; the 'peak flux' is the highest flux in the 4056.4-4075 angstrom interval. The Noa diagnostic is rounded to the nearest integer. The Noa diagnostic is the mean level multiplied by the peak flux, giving 3545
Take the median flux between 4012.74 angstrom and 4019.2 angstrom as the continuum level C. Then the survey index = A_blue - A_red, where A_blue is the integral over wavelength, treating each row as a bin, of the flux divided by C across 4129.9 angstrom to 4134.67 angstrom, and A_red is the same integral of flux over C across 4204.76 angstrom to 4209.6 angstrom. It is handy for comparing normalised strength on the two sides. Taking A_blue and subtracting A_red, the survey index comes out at -0.4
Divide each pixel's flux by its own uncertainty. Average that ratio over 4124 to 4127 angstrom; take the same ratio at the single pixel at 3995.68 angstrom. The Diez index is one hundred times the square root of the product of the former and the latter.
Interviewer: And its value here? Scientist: 1420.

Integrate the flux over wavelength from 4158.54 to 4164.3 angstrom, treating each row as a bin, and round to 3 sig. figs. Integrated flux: 321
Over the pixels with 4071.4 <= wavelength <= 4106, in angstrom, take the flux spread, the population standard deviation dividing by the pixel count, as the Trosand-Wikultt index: 5.44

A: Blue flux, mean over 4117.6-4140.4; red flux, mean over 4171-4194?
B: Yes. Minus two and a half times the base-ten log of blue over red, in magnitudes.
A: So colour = -0.059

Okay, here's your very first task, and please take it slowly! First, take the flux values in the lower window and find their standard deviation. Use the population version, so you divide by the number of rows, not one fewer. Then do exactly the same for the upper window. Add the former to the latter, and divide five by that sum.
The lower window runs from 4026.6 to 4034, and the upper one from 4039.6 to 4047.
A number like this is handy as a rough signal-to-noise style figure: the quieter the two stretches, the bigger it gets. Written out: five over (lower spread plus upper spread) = 0.72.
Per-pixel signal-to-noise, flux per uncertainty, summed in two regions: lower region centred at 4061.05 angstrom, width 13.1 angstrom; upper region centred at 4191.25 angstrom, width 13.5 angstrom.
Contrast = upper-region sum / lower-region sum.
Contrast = 1.07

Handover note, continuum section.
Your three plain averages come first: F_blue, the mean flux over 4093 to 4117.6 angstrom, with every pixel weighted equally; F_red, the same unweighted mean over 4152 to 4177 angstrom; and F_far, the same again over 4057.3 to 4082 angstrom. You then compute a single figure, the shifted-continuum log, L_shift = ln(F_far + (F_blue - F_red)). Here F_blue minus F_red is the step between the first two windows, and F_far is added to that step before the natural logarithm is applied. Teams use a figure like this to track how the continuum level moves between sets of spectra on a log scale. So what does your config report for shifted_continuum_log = 4.01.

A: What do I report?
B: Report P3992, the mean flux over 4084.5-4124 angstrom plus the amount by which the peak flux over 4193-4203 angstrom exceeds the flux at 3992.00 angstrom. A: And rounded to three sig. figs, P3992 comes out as 62.1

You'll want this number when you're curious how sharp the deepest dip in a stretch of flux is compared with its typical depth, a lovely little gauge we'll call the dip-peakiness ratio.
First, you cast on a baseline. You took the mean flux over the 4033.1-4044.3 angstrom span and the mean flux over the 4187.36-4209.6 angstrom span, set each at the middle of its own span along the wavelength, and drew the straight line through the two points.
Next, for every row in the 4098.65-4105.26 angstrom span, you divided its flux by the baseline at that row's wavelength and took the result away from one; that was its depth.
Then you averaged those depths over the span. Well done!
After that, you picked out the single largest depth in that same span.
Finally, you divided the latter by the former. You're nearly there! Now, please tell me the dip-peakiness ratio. 2.0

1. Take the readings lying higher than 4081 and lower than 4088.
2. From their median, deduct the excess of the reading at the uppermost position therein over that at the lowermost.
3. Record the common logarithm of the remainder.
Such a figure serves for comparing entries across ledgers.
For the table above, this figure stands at 1.76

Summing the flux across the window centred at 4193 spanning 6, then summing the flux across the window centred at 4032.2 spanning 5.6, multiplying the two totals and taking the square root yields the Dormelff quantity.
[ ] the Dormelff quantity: 345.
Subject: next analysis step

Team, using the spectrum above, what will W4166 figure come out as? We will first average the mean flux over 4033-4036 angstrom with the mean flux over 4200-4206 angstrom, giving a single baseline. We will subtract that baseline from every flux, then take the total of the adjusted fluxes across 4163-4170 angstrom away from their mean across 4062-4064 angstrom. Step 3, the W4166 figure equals -11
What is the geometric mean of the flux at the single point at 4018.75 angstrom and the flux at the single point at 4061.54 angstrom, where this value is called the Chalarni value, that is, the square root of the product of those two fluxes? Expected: 61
